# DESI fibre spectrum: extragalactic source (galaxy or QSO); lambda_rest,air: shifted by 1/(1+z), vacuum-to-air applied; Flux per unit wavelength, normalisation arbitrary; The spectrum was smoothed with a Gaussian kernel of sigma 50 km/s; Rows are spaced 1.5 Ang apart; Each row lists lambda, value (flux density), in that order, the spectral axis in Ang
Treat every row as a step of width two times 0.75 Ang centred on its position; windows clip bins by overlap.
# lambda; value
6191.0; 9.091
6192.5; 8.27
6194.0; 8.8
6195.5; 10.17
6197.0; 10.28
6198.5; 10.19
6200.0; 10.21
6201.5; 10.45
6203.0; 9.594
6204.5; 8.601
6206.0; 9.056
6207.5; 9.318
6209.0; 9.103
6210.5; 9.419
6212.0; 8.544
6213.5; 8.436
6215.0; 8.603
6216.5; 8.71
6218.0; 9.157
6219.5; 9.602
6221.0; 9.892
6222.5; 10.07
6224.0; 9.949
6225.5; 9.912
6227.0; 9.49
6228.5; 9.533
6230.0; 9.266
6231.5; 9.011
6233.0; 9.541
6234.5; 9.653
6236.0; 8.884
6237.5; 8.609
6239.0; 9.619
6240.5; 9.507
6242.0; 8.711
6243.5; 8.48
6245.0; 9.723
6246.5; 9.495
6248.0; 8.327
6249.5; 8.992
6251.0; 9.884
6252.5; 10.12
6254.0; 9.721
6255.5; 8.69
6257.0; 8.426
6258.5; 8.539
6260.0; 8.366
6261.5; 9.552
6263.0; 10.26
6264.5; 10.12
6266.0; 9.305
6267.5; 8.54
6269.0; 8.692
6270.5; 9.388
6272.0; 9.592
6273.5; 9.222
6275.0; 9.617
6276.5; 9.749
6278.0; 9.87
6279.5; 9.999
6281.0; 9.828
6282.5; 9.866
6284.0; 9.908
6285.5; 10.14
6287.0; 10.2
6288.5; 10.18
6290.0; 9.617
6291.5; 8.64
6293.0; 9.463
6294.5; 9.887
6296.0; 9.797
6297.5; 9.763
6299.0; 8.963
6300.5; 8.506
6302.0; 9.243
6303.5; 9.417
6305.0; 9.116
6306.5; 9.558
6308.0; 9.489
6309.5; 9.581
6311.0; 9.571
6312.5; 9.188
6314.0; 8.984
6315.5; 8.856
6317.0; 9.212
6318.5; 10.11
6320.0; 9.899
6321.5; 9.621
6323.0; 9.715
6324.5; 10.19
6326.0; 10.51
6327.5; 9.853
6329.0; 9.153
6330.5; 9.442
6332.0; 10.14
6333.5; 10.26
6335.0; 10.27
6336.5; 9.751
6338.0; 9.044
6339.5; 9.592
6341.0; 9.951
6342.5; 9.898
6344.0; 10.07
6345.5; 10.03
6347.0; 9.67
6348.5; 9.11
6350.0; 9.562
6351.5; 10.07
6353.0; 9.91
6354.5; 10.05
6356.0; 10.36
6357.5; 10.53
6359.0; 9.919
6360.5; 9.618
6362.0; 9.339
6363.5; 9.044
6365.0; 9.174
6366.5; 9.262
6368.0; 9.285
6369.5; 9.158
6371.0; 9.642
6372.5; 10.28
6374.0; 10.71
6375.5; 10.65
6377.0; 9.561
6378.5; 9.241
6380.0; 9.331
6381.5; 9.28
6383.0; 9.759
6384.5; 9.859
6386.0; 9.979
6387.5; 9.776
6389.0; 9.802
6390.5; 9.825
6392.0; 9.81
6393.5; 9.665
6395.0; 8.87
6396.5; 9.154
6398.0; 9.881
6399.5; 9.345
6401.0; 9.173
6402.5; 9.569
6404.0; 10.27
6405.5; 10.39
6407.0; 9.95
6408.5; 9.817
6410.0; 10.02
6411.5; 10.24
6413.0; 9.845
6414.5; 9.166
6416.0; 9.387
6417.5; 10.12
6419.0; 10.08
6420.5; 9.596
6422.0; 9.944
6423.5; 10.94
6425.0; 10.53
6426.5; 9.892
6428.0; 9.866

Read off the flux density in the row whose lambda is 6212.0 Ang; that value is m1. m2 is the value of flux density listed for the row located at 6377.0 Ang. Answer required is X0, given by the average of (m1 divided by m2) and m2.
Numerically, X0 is 5.2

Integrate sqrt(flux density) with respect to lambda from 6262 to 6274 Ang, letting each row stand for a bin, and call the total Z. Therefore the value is 36.8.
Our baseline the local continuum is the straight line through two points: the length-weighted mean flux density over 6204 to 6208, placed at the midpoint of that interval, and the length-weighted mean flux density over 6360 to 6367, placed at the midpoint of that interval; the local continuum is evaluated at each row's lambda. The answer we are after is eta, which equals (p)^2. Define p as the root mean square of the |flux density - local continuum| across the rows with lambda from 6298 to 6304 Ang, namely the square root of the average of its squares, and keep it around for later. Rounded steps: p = 0.37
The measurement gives 0.13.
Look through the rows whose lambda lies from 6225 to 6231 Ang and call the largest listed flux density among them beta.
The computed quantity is 9.912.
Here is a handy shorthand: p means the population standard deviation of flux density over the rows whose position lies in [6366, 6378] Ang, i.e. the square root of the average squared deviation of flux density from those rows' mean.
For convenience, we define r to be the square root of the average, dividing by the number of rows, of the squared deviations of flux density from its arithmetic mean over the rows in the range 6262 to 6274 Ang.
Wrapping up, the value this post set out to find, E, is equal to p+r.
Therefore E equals 1.16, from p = 0.594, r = 0.57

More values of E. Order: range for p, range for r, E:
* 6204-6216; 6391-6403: 0.69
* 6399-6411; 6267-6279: 0.86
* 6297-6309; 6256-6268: 1.10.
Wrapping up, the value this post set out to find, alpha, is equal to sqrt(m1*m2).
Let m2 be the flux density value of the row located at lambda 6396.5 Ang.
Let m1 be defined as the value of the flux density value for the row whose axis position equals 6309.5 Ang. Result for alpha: 9.37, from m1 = 9.581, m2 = 9.154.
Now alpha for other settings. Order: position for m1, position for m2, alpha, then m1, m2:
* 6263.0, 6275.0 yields 9.93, 10.26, 9.617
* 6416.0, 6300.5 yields 8.94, 9.387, 8.506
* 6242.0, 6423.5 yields 9.76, 8.711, 10.94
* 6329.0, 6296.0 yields 9.47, 9.153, 9.797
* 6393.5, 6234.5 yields 9.66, 9.665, 9.653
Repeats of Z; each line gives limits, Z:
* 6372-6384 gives 37.6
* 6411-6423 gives 37.6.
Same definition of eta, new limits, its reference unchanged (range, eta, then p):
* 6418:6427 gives 0.81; 0.90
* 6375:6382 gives 0.38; 0.62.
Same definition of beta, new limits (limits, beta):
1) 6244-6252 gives 9.884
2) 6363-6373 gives 10.28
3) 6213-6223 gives 10.07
